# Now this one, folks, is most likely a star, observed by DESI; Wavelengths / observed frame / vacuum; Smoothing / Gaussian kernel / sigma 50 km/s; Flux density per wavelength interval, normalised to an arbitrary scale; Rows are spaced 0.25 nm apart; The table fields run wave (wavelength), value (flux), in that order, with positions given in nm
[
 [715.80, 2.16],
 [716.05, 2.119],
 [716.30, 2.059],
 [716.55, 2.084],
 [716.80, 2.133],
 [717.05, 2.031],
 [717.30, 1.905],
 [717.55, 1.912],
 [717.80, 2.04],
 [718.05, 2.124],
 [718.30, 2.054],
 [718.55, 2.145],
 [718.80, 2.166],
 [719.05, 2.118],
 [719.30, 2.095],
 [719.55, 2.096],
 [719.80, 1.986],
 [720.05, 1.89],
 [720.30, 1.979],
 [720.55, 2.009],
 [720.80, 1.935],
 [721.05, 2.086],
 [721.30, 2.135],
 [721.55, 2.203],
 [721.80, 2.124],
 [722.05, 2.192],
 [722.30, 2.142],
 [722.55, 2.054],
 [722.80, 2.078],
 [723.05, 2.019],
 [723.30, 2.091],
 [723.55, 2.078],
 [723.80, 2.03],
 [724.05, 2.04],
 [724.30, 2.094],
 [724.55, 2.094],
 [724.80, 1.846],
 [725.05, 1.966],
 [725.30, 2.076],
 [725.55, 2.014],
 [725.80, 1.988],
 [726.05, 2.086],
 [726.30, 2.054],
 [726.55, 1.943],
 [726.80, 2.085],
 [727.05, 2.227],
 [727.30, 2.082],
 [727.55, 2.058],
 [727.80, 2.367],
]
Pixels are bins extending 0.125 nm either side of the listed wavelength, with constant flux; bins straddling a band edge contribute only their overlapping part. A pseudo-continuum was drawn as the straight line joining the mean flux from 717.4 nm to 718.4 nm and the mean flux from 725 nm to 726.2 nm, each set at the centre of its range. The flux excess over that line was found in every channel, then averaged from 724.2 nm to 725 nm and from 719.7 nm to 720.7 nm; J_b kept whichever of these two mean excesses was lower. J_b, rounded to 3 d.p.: -0.065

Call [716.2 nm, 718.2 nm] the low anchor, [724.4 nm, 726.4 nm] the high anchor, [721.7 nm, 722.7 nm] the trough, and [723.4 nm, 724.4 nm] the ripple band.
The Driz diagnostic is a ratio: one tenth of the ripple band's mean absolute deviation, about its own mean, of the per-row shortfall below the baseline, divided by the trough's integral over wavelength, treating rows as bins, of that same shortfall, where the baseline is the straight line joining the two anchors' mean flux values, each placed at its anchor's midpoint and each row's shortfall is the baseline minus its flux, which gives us -0.02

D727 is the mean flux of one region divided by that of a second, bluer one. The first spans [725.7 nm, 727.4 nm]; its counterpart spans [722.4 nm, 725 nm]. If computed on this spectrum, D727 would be 1.01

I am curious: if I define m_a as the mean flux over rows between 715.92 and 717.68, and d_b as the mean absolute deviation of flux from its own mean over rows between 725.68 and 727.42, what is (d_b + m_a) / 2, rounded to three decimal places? 1.048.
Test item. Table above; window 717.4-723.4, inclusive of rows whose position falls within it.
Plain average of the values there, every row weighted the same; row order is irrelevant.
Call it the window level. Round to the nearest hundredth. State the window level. 2.07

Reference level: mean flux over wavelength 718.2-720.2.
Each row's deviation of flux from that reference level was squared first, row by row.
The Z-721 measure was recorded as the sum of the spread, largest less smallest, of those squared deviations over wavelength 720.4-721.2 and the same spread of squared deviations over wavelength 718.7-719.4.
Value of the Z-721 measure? 0.026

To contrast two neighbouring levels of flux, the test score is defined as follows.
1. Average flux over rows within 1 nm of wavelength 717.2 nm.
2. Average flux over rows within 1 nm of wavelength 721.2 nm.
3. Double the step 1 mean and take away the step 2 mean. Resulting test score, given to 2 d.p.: 1.99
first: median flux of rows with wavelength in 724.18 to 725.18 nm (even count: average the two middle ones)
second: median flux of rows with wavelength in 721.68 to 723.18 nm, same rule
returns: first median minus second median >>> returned -0.07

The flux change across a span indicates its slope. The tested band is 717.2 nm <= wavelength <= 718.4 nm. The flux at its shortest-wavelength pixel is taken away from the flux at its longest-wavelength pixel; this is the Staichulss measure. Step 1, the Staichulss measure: 0.15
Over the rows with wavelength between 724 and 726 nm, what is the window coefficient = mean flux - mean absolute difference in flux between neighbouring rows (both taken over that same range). 1.93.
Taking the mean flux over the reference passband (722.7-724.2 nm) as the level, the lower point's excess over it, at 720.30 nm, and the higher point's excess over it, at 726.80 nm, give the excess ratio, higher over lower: -0.4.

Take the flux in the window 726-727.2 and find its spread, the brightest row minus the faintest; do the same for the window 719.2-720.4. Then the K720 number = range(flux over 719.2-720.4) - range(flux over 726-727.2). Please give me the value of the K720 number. -0.08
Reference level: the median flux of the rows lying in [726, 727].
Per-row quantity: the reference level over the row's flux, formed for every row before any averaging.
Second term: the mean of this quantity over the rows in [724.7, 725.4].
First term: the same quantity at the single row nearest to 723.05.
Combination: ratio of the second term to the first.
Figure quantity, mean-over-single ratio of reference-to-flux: 1.03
